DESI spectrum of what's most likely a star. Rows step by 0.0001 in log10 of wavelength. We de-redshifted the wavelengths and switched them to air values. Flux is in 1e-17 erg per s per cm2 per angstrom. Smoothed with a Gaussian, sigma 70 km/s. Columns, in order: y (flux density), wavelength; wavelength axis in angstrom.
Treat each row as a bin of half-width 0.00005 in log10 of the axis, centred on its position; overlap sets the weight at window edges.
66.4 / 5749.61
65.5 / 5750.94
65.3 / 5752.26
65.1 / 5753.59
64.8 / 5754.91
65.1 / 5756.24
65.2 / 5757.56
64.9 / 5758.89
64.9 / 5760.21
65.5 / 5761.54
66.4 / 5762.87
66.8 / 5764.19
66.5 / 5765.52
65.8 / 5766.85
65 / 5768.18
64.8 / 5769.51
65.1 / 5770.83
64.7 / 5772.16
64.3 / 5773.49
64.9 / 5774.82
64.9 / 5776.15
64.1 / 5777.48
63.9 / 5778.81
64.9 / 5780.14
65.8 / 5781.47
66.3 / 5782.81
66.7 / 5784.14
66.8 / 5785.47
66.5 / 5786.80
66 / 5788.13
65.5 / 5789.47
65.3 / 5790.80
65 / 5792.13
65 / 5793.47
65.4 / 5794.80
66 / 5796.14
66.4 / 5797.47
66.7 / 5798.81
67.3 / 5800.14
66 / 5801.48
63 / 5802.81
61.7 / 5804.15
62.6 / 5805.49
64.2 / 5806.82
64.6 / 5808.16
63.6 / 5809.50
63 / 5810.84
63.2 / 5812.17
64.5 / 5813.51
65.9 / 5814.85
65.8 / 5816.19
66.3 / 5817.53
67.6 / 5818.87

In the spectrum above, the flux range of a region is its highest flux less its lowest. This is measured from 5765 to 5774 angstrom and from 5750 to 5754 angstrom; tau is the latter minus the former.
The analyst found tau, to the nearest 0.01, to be -1.80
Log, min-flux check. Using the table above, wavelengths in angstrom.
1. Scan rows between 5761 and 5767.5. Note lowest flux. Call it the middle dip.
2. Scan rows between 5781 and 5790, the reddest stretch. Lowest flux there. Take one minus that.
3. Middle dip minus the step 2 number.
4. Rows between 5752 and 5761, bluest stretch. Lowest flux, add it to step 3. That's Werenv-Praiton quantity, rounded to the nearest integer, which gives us 195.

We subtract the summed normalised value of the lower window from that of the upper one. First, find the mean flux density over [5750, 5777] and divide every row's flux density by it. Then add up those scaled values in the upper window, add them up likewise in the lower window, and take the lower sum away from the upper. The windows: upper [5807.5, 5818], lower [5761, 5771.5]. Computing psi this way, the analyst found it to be -0.138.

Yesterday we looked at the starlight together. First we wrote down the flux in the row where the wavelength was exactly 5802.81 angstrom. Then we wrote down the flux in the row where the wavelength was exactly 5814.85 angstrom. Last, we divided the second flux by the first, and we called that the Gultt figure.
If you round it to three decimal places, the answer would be 1.046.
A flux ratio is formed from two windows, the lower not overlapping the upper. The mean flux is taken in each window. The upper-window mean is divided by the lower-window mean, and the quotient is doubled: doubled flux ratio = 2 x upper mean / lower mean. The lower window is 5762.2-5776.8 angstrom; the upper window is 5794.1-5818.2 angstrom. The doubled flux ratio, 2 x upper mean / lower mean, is 1.98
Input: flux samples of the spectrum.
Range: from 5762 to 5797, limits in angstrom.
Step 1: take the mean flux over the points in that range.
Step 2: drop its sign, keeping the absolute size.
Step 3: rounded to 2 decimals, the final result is 65.48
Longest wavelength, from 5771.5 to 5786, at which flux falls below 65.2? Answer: 5780.14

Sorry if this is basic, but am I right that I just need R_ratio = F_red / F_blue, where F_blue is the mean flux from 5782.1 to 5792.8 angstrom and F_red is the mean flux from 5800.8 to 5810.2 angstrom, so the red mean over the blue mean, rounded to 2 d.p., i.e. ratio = 0.96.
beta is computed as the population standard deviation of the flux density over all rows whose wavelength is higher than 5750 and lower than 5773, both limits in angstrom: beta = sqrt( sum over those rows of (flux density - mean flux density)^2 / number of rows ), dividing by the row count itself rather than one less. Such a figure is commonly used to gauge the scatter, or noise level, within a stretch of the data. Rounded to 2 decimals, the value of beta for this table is 0.62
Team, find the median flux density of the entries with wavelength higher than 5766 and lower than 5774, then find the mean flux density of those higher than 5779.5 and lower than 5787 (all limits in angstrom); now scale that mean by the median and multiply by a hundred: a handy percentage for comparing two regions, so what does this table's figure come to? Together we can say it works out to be 102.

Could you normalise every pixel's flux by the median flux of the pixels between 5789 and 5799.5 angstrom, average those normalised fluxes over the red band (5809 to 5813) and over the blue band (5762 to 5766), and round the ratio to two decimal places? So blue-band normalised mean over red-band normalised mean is 1.05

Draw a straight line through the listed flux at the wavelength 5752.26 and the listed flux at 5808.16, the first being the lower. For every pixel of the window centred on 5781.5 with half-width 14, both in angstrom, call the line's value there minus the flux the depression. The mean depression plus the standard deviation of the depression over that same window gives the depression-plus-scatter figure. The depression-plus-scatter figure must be 0.5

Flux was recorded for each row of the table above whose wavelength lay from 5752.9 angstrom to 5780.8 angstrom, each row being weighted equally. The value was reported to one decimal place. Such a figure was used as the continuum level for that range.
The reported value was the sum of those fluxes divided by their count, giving 65.1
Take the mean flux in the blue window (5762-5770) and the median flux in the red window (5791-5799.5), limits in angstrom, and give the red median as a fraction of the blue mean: 1.00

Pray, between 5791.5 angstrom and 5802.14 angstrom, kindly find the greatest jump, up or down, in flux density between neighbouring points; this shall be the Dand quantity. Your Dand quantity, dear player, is 1.3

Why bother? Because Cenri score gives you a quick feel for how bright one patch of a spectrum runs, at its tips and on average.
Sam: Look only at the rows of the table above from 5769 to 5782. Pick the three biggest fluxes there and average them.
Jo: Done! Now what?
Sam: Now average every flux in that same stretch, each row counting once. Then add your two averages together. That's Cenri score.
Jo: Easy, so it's 130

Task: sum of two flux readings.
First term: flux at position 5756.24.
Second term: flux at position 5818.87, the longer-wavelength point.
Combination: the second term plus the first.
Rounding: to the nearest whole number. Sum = 133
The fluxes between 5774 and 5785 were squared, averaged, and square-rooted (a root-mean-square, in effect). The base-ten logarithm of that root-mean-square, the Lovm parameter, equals 1.81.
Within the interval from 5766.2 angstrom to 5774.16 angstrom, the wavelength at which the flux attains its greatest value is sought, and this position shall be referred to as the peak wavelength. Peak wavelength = 5766.85 angstrom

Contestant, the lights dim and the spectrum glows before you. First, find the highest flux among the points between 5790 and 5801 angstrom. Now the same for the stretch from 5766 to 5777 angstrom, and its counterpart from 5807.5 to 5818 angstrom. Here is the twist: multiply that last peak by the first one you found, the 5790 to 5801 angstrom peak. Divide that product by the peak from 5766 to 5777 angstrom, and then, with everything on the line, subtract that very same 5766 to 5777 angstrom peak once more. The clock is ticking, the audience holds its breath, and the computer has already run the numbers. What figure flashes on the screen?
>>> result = 2.0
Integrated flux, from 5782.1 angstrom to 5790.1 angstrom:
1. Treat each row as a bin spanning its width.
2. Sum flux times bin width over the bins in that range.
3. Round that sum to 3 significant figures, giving 530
